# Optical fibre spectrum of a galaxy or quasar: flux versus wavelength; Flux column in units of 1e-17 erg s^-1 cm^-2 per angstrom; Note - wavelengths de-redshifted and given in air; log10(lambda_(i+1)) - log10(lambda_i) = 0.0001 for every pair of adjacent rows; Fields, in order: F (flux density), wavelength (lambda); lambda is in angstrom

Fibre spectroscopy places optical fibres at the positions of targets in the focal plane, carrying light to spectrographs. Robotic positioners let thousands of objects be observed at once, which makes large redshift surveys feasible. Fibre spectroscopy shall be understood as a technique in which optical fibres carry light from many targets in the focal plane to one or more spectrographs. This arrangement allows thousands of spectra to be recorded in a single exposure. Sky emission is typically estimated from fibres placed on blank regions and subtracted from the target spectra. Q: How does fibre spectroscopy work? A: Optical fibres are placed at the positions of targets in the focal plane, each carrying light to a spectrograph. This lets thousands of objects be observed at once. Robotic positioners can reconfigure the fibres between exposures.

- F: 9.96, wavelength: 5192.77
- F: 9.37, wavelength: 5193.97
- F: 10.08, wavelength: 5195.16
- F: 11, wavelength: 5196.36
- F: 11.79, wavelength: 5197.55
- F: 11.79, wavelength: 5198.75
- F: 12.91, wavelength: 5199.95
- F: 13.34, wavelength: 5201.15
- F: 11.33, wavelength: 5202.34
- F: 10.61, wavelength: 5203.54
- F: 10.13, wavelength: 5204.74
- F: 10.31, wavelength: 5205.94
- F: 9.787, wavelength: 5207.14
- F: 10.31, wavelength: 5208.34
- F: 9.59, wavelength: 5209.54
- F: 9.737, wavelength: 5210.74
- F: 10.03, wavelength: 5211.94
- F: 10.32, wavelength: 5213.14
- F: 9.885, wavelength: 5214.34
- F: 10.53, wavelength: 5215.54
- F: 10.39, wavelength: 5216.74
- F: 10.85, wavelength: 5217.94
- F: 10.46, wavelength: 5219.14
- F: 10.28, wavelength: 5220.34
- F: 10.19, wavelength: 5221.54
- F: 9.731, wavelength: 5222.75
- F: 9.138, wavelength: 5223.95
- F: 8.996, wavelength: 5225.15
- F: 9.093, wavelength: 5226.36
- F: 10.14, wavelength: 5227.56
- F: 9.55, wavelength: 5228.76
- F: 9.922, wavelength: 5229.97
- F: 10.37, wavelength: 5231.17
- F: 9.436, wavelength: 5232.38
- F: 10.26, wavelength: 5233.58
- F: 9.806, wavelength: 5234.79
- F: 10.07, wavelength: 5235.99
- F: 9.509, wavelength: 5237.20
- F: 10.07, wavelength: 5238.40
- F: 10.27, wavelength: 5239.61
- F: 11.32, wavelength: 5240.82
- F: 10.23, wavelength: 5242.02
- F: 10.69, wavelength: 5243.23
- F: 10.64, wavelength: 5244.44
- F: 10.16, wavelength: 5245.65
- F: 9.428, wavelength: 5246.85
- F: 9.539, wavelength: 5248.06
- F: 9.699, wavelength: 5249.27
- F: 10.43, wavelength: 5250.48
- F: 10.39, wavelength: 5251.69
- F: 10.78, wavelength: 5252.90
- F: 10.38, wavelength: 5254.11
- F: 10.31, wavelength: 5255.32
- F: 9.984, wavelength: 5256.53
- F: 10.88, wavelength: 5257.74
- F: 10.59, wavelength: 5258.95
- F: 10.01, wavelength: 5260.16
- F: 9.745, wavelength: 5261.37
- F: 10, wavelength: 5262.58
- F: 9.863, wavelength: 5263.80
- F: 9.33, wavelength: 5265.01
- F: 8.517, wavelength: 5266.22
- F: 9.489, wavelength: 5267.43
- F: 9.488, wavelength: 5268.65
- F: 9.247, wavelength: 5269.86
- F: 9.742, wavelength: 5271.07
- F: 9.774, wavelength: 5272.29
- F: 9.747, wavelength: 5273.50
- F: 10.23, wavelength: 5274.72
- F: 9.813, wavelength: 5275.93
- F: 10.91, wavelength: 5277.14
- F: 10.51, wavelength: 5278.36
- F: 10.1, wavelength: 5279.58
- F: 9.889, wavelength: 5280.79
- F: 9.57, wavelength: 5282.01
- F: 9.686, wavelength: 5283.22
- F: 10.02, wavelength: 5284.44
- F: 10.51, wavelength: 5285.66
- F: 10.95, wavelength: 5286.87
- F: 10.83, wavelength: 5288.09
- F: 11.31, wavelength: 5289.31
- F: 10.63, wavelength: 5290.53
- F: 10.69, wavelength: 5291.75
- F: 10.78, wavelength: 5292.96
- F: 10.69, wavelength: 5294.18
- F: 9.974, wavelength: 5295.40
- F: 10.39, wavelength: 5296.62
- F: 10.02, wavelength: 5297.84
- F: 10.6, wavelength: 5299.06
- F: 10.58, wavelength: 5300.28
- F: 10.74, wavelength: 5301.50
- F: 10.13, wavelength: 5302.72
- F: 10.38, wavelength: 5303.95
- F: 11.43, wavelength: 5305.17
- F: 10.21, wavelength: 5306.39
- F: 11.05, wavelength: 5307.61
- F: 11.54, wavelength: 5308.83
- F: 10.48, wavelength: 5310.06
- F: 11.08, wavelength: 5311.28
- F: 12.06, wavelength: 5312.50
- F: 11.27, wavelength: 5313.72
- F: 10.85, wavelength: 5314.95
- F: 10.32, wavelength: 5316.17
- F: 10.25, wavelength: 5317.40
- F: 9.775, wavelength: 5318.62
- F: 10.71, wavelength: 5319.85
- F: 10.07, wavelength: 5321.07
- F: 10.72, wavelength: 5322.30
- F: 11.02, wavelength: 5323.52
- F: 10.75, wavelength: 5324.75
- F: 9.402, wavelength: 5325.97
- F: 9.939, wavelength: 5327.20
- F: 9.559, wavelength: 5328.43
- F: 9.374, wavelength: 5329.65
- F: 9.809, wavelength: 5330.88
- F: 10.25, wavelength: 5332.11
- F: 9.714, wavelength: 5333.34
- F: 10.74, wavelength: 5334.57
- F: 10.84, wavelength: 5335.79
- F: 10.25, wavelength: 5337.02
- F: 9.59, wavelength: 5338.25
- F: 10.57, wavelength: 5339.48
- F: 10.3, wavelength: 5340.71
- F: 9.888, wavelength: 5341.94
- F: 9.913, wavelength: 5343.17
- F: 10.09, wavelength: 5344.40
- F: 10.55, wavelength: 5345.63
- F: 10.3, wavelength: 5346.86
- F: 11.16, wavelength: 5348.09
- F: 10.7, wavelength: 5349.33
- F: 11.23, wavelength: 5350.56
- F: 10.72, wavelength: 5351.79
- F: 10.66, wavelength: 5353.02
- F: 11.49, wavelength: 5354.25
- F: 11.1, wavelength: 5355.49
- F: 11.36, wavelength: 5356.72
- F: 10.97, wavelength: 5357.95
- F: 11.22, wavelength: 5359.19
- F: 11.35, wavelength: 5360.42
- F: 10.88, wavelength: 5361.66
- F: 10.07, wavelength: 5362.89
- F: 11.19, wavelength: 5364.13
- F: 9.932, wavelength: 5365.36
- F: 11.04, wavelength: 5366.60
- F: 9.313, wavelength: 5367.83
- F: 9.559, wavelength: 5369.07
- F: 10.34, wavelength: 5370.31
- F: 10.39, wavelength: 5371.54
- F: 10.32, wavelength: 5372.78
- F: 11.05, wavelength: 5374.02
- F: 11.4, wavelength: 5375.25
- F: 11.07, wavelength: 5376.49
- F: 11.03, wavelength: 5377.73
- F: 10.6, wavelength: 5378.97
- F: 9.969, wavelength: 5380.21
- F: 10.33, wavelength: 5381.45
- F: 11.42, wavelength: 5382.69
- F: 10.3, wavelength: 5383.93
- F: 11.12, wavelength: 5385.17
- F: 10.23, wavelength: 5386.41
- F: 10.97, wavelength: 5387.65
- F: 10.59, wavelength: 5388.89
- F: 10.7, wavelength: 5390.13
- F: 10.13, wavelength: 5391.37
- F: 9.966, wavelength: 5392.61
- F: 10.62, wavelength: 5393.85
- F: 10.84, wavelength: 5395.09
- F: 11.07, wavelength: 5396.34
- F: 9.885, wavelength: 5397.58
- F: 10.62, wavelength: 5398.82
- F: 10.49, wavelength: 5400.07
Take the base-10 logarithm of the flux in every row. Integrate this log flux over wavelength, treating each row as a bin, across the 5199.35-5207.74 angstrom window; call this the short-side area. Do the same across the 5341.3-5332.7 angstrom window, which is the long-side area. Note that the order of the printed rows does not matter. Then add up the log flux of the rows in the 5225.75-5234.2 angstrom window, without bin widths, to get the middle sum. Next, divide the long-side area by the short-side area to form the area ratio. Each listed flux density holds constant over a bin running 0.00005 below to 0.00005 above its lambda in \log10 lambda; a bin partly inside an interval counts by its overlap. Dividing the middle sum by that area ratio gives 7.00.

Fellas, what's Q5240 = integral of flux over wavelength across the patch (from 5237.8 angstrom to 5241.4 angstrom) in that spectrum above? 38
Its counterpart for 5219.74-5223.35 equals 36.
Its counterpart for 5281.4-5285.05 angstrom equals 36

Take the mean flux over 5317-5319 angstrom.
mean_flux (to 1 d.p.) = 10.0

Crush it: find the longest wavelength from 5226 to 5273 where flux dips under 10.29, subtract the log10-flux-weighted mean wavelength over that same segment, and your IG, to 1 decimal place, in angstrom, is 23.1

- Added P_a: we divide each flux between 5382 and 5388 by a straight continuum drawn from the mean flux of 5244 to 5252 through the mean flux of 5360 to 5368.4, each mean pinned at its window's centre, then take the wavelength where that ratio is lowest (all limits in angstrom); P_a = 5386.41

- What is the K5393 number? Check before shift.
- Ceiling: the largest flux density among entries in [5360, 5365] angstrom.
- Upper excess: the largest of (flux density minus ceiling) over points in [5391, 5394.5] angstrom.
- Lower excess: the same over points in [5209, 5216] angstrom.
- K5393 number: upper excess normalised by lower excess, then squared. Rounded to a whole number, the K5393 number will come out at 1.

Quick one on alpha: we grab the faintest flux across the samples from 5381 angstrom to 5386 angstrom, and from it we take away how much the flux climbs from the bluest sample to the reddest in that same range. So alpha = 9.5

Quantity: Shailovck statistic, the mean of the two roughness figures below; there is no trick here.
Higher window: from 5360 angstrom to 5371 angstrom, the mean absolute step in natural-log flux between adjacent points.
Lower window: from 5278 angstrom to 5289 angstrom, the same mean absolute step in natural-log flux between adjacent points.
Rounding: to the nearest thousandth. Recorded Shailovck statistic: 0.060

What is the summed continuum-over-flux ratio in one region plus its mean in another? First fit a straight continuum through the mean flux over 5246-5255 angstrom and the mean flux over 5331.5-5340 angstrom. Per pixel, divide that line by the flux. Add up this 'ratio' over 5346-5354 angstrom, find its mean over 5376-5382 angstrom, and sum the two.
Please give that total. 6.7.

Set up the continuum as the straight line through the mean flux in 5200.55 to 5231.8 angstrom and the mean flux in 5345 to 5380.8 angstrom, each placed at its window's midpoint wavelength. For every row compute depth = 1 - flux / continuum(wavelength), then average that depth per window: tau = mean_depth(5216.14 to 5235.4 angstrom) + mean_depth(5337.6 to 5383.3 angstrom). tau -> 0.039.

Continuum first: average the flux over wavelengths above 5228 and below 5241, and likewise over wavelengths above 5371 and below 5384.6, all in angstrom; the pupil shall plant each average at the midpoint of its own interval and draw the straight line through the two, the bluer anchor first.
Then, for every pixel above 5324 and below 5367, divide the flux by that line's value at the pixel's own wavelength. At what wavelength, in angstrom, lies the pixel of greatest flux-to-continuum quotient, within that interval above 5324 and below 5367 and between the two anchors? 5354.25 angstrom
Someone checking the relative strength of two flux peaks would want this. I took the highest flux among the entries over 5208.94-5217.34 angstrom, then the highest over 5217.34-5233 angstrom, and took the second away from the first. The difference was -0.3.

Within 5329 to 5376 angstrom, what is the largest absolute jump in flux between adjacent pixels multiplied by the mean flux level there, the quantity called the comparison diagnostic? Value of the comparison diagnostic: 18.2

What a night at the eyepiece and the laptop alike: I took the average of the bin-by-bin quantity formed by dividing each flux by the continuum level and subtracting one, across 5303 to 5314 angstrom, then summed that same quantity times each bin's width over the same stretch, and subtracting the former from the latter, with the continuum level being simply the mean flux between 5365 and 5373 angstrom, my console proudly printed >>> 0.9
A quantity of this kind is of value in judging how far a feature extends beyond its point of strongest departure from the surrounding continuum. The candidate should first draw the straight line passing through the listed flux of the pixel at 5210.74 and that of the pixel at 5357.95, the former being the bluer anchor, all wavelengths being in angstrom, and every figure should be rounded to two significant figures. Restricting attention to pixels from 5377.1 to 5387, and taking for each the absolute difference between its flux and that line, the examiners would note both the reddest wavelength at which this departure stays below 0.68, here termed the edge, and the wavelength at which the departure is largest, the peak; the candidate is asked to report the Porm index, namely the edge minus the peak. 5.0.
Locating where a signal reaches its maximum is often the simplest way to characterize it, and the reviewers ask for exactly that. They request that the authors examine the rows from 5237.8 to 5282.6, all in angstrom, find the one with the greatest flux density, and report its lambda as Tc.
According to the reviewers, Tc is 5240.82 angstrom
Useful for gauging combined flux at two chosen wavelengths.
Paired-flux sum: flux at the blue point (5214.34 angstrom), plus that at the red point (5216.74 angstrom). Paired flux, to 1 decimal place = 20.3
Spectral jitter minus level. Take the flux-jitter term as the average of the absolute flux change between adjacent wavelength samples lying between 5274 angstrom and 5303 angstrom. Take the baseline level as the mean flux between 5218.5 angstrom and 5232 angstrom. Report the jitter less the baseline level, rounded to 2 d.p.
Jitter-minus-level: -9.43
